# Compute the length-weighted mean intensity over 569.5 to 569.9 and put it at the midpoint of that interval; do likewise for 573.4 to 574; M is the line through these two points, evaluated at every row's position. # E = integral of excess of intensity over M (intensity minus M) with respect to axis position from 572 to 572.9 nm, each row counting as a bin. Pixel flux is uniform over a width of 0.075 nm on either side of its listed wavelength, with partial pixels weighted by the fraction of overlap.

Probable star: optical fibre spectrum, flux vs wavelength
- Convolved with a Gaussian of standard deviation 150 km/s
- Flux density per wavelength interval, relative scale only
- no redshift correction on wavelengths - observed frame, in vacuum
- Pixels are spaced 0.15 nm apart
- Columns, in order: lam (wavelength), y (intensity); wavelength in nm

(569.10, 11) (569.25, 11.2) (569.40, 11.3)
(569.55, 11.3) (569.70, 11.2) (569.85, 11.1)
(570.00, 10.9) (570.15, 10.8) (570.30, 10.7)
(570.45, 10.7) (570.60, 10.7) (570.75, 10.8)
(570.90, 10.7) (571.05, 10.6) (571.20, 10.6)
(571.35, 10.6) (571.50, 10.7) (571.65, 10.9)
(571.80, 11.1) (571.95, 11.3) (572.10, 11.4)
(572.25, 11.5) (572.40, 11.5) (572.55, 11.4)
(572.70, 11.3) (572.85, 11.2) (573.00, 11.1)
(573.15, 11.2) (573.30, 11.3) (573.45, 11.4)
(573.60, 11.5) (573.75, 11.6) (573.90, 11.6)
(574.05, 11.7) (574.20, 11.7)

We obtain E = -0.04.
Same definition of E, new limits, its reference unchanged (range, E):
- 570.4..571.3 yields -0.55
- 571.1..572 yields -0.46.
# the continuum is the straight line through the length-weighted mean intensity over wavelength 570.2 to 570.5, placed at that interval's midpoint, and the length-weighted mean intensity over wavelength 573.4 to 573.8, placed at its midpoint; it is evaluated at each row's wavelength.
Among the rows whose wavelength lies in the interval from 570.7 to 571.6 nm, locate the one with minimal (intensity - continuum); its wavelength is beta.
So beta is 571.35 nm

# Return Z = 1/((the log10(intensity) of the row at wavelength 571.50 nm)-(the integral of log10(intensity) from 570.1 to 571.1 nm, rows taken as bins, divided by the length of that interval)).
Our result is -1663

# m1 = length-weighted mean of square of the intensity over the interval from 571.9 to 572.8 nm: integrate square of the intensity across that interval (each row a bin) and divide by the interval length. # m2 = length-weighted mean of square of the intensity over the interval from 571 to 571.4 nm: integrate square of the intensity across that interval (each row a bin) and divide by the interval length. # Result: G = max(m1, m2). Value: 130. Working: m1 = 130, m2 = 112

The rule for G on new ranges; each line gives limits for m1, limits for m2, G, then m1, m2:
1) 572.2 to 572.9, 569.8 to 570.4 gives 130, 130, 118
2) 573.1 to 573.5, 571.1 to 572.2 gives 128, 128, 120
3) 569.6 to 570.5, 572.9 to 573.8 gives 129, 119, 129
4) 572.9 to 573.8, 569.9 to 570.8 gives 129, 129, 116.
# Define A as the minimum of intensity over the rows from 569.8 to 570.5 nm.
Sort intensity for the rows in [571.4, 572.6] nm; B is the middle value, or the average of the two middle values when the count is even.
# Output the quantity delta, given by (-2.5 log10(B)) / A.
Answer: -0.246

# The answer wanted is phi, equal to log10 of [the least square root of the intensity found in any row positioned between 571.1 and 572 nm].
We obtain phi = 0.513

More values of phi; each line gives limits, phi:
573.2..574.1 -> 0.527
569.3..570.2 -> 0.517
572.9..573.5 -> 0.523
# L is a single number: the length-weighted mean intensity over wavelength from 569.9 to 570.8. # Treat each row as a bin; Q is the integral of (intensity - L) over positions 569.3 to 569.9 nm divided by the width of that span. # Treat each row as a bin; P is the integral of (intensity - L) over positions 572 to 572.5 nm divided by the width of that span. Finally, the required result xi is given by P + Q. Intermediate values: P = 0.7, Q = 0.5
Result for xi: 1.13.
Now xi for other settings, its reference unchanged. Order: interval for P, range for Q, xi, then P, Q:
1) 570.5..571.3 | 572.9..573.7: 0.43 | -0.1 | 0.5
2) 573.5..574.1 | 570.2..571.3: 0.72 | 0.8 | -0.1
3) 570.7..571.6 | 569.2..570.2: 0.24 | -0.1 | 0.3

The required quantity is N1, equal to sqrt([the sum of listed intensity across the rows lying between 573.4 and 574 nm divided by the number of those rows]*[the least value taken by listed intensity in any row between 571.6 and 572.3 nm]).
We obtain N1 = 11.2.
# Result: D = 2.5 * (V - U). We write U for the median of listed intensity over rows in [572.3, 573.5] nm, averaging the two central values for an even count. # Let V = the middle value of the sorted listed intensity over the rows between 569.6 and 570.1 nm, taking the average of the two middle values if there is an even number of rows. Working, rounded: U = 11.3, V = 11.1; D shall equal -0.5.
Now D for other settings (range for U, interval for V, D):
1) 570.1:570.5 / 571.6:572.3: 1.5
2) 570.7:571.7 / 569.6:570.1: 1.0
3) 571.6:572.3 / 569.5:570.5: -1.0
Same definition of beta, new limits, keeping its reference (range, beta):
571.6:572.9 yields 571.65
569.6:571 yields 570.90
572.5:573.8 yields 573.00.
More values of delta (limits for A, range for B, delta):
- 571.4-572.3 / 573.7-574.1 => -0.249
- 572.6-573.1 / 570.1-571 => -0.232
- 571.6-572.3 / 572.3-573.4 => -0.242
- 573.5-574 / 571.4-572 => -0.226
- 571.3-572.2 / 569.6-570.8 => -0.244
